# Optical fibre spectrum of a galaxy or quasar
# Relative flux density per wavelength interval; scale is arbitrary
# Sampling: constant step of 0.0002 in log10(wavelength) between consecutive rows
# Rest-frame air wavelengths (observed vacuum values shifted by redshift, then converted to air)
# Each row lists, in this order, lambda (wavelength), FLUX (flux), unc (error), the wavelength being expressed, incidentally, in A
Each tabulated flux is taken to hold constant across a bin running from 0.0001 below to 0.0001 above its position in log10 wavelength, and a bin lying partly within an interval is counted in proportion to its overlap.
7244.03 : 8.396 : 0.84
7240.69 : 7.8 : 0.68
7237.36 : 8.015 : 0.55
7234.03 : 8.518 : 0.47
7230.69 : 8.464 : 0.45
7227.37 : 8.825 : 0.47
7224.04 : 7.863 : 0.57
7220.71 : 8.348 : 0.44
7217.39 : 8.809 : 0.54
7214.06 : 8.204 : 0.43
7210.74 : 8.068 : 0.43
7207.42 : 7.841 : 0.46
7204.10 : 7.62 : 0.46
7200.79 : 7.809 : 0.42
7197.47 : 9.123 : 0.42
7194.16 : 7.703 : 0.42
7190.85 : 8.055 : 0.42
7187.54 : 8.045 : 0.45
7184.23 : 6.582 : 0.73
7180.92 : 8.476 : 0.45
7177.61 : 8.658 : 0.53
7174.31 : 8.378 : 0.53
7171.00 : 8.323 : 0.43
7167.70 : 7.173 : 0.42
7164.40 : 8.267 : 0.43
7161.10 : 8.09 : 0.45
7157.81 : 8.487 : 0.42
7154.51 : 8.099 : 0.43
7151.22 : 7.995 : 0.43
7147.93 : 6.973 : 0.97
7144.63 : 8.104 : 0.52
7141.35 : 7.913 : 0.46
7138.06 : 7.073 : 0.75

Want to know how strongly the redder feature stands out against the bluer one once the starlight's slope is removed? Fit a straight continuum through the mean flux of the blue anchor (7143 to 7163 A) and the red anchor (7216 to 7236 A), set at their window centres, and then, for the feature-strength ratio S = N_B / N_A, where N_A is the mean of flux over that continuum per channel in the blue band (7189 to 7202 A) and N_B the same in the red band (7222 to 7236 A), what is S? 1.00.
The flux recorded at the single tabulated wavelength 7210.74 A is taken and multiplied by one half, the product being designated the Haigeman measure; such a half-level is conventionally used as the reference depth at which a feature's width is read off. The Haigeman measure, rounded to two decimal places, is 4.03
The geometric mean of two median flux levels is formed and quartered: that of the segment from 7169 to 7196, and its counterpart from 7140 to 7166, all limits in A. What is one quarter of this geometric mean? 2.04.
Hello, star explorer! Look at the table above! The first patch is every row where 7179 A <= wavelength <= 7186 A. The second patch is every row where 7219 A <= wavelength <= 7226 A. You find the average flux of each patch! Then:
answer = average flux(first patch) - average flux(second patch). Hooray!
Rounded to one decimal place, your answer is -0.6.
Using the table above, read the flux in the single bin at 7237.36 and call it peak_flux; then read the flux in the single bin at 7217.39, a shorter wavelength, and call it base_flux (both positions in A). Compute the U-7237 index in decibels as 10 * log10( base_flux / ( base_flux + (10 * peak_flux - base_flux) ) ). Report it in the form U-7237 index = -9.6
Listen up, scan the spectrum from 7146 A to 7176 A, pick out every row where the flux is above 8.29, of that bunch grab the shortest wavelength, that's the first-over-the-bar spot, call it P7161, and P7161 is 7157.81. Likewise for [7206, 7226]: 7217.39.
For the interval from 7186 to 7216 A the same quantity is 7197.47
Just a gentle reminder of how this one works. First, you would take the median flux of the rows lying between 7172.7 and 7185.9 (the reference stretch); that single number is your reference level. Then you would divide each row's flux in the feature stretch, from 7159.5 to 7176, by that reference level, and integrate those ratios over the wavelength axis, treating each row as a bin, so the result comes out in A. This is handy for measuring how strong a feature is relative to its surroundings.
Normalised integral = 15.8 A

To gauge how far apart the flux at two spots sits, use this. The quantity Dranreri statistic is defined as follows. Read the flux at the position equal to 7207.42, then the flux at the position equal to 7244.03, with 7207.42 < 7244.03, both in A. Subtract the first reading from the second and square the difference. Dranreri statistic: 0.31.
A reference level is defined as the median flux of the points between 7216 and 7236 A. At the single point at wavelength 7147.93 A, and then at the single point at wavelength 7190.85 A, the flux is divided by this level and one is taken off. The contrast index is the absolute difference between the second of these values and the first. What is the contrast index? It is 0.13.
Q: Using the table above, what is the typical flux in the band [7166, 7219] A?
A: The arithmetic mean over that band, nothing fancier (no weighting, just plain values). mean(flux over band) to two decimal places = 8.05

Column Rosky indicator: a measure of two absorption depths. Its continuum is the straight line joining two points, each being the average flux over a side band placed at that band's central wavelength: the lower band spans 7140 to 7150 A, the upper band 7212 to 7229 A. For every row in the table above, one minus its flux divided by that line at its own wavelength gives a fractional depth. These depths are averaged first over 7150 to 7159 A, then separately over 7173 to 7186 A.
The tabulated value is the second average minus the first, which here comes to 0.053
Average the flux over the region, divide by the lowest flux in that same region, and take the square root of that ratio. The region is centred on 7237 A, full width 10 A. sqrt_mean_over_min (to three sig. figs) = 1.02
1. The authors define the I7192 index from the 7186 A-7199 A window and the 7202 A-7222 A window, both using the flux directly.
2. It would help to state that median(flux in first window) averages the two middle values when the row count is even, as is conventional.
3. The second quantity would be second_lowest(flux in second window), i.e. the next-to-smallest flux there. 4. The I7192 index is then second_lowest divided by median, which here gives 0.974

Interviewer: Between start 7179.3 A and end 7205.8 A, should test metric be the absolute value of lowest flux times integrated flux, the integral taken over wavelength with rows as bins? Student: 1383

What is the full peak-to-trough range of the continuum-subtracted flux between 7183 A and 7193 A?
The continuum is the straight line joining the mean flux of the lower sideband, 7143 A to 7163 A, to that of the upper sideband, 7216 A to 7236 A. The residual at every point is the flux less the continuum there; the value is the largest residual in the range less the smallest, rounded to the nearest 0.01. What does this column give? 1.44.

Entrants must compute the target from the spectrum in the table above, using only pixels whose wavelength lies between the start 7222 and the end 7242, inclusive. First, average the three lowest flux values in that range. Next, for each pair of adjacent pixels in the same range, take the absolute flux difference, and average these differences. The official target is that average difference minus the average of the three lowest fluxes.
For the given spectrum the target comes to -7.47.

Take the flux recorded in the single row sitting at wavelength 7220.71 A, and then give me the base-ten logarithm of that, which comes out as 0.922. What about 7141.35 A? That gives 0.898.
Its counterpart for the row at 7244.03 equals 0.924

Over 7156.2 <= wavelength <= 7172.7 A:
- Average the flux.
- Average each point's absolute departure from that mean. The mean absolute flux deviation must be 0.36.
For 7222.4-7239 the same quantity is 0.32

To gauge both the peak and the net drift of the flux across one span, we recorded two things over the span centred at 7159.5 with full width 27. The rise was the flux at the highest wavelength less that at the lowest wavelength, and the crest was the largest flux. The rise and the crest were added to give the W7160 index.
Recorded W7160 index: 9.8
